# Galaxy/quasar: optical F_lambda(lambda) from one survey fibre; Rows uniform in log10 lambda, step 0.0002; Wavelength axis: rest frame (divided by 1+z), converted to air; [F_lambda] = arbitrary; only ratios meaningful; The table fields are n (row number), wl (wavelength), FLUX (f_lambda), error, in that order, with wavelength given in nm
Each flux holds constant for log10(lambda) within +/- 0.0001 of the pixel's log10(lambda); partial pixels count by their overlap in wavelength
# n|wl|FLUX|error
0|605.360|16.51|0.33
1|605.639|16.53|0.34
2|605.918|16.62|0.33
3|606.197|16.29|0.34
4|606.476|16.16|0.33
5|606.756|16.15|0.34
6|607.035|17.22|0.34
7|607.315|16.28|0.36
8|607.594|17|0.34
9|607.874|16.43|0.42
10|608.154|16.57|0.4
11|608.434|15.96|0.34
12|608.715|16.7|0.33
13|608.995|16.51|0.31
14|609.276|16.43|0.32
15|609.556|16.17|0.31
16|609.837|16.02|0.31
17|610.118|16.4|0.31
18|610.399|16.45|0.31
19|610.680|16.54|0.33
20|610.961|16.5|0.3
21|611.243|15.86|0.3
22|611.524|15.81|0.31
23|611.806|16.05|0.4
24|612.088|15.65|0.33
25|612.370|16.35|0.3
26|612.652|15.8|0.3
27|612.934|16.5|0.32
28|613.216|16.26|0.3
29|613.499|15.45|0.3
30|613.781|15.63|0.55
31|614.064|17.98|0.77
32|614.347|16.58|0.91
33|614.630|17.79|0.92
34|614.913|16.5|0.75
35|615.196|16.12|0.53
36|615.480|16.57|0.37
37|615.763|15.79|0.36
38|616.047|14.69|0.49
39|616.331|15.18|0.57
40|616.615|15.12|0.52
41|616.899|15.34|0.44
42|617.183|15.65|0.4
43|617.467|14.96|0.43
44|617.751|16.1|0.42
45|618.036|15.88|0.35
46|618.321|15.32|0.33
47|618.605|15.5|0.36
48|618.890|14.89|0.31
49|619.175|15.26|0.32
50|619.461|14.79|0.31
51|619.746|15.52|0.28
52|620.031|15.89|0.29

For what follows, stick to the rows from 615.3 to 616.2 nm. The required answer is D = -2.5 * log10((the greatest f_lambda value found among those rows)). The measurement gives -3.05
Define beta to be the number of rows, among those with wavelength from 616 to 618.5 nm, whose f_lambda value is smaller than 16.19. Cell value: 9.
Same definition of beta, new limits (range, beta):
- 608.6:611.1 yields 2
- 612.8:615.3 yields 3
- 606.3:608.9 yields 3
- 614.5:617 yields 6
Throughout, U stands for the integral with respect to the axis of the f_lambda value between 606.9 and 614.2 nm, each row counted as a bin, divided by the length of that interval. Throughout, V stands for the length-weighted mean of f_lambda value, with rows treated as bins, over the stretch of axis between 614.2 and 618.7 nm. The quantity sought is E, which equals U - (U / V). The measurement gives 15.3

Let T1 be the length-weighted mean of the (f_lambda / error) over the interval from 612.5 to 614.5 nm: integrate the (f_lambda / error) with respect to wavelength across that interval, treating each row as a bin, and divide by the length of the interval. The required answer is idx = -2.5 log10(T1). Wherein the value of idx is -4.00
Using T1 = 40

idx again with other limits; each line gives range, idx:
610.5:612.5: -4.25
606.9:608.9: -4.17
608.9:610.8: -4.29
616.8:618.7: -4.01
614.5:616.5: -3.73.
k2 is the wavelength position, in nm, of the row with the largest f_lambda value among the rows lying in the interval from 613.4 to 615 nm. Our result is 614.064 nm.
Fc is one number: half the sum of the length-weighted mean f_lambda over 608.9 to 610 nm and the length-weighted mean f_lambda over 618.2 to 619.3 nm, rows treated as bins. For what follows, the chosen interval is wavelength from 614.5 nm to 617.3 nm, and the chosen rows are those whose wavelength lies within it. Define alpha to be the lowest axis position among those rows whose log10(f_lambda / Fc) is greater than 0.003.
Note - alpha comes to 614.630 nm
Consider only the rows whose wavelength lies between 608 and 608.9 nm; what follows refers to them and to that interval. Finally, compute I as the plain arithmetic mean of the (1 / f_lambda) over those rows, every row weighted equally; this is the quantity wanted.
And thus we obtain 0.0610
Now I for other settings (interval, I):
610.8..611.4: 0.0618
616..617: 0.0663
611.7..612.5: 0.0625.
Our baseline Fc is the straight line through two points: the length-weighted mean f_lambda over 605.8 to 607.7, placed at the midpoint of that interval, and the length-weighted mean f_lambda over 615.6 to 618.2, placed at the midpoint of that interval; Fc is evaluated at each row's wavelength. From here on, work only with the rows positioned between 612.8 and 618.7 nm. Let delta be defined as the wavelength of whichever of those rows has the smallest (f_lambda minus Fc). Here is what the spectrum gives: 616.047 nm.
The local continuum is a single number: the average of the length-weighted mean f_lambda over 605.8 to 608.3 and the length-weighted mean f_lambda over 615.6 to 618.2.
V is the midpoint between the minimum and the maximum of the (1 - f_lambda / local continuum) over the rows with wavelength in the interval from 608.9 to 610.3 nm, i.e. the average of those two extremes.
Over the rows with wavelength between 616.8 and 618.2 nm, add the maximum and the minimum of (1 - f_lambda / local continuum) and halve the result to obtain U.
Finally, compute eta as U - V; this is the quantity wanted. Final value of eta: 0.046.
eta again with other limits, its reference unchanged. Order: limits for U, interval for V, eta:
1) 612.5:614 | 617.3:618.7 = -0.028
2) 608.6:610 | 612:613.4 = -0.018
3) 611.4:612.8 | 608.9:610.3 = 0.017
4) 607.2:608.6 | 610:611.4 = -0.018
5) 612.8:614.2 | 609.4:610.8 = -0.027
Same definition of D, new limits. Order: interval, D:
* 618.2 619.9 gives -2.98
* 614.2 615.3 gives -3.13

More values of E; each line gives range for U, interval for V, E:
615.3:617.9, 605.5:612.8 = 14.5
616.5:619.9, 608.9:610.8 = 14.4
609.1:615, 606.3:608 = 15.3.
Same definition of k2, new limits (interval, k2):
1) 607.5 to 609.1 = 607.594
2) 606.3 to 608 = 607.035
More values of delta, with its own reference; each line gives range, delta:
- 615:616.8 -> 616.047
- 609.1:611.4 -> 611.243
